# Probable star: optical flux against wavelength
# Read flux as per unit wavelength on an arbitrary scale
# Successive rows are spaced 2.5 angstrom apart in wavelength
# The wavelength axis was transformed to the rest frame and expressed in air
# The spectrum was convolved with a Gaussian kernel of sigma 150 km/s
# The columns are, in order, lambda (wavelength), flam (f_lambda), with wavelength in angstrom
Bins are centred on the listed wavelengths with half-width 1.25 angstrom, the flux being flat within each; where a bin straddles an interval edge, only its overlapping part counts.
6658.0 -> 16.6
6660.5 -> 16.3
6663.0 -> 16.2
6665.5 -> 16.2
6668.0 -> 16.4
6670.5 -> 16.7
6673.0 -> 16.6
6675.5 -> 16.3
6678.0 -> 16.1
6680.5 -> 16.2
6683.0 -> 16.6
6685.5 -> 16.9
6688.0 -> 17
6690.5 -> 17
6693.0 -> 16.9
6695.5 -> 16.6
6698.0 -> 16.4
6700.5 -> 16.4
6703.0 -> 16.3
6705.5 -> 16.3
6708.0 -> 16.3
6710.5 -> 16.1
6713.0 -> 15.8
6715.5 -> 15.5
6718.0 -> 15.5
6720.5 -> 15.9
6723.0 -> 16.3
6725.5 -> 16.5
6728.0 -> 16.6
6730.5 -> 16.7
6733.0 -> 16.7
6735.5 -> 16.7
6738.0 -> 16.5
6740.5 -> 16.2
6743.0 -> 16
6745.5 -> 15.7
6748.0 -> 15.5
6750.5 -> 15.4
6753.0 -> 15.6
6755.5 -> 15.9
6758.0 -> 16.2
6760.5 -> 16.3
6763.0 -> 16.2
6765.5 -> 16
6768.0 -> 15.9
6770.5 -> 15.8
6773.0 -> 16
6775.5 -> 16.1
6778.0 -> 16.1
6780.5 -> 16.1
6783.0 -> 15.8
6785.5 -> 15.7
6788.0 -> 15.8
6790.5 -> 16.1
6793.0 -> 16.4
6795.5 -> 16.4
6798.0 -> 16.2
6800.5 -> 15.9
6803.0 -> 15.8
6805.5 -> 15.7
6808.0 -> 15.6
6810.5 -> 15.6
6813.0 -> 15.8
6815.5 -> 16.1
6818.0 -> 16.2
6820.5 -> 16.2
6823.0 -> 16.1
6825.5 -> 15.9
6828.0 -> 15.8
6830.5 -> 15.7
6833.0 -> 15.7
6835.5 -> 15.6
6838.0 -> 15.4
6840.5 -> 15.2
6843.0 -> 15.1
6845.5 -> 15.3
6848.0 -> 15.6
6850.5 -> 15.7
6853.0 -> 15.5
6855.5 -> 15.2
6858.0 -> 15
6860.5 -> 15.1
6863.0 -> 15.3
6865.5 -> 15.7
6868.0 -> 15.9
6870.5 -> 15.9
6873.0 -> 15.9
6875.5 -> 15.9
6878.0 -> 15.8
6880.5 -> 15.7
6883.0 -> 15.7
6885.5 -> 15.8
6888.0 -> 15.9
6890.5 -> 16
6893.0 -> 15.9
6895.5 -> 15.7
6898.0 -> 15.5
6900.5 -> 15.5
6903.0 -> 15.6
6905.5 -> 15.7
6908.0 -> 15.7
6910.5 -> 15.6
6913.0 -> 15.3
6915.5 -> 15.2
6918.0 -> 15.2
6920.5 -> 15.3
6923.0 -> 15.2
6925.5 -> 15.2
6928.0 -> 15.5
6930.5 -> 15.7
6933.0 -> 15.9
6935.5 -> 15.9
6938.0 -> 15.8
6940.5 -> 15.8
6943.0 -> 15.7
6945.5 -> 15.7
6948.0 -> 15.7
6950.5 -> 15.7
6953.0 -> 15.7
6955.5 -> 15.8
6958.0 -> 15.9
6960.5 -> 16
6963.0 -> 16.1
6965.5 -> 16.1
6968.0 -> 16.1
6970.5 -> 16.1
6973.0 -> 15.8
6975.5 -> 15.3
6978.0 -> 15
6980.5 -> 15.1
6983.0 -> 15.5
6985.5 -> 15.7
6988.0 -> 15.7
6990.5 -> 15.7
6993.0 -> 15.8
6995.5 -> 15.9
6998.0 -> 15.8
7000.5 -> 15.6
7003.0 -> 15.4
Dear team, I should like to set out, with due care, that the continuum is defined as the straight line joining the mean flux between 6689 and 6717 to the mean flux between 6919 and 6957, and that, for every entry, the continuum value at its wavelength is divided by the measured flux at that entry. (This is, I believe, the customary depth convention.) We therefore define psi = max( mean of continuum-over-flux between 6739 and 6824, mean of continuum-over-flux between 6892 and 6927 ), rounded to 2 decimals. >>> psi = 1.02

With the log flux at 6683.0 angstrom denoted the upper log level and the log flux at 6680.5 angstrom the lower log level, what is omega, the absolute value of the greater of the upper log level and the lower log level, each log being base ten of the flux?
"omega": 1.22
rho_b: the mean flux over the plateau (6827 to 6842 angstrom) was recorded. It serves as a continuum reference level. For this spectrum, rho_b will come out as 15.6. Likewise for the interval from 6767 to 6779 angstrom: 16.0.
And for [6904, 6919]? 15.5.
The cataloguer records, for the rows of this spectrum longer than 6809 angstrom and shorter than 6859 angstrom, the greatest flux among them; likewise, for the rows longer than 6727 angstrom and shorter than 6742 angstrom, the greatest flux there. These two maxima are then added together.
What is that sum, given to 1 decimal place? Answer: 32.9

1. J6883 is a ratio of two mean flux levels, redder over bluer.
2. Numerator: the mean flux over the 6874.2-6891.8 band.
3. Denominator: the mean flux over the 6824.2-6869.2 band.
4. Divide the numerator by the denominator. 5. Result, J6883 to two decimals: 1.02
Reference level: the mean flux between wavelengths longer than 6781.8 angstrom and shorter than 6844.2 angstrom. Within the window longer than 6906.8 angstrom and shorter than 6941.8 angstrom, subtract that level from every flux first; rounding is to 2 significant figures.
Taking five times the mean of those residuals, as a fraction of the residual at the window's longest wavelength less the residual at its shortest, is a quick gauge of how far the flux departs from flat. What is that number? -16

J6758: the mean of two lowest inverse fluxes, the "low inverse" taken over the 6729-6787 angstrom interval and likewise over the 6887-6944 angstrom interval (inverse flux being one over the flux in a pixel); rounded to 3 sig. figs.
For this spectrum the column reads 0.0612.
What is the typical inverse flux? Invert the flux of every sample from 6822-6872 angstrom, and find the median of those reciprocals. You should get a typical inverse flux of 0.0641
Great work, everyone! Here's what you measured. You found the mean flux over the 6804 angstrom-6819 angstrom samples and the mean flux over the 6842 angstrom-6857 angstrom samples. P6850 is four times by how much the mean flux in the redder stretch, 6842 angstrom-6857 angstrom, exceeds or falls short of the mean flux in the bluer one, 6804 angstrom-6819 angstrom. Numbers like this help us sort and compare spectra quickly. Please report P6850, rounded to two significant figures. -1.7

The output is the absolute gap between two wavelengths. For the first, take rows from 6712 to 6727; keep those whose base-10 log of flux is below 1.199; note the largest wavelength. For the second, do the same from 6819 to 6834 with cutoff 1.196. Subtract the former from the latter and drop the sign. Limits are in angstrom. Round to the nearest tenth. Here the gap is 115.0 angstrom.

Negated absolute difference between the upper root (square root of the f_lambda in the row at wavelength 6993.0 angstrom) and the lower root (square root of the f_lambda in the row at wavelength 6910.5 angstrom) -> -0.03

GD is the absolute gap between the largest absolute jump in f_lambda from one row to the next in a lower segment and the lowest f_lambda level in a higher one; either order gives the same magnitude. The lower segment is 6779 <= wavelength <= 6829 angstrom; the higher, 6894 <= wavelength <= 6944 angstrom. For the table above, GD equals 14.9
